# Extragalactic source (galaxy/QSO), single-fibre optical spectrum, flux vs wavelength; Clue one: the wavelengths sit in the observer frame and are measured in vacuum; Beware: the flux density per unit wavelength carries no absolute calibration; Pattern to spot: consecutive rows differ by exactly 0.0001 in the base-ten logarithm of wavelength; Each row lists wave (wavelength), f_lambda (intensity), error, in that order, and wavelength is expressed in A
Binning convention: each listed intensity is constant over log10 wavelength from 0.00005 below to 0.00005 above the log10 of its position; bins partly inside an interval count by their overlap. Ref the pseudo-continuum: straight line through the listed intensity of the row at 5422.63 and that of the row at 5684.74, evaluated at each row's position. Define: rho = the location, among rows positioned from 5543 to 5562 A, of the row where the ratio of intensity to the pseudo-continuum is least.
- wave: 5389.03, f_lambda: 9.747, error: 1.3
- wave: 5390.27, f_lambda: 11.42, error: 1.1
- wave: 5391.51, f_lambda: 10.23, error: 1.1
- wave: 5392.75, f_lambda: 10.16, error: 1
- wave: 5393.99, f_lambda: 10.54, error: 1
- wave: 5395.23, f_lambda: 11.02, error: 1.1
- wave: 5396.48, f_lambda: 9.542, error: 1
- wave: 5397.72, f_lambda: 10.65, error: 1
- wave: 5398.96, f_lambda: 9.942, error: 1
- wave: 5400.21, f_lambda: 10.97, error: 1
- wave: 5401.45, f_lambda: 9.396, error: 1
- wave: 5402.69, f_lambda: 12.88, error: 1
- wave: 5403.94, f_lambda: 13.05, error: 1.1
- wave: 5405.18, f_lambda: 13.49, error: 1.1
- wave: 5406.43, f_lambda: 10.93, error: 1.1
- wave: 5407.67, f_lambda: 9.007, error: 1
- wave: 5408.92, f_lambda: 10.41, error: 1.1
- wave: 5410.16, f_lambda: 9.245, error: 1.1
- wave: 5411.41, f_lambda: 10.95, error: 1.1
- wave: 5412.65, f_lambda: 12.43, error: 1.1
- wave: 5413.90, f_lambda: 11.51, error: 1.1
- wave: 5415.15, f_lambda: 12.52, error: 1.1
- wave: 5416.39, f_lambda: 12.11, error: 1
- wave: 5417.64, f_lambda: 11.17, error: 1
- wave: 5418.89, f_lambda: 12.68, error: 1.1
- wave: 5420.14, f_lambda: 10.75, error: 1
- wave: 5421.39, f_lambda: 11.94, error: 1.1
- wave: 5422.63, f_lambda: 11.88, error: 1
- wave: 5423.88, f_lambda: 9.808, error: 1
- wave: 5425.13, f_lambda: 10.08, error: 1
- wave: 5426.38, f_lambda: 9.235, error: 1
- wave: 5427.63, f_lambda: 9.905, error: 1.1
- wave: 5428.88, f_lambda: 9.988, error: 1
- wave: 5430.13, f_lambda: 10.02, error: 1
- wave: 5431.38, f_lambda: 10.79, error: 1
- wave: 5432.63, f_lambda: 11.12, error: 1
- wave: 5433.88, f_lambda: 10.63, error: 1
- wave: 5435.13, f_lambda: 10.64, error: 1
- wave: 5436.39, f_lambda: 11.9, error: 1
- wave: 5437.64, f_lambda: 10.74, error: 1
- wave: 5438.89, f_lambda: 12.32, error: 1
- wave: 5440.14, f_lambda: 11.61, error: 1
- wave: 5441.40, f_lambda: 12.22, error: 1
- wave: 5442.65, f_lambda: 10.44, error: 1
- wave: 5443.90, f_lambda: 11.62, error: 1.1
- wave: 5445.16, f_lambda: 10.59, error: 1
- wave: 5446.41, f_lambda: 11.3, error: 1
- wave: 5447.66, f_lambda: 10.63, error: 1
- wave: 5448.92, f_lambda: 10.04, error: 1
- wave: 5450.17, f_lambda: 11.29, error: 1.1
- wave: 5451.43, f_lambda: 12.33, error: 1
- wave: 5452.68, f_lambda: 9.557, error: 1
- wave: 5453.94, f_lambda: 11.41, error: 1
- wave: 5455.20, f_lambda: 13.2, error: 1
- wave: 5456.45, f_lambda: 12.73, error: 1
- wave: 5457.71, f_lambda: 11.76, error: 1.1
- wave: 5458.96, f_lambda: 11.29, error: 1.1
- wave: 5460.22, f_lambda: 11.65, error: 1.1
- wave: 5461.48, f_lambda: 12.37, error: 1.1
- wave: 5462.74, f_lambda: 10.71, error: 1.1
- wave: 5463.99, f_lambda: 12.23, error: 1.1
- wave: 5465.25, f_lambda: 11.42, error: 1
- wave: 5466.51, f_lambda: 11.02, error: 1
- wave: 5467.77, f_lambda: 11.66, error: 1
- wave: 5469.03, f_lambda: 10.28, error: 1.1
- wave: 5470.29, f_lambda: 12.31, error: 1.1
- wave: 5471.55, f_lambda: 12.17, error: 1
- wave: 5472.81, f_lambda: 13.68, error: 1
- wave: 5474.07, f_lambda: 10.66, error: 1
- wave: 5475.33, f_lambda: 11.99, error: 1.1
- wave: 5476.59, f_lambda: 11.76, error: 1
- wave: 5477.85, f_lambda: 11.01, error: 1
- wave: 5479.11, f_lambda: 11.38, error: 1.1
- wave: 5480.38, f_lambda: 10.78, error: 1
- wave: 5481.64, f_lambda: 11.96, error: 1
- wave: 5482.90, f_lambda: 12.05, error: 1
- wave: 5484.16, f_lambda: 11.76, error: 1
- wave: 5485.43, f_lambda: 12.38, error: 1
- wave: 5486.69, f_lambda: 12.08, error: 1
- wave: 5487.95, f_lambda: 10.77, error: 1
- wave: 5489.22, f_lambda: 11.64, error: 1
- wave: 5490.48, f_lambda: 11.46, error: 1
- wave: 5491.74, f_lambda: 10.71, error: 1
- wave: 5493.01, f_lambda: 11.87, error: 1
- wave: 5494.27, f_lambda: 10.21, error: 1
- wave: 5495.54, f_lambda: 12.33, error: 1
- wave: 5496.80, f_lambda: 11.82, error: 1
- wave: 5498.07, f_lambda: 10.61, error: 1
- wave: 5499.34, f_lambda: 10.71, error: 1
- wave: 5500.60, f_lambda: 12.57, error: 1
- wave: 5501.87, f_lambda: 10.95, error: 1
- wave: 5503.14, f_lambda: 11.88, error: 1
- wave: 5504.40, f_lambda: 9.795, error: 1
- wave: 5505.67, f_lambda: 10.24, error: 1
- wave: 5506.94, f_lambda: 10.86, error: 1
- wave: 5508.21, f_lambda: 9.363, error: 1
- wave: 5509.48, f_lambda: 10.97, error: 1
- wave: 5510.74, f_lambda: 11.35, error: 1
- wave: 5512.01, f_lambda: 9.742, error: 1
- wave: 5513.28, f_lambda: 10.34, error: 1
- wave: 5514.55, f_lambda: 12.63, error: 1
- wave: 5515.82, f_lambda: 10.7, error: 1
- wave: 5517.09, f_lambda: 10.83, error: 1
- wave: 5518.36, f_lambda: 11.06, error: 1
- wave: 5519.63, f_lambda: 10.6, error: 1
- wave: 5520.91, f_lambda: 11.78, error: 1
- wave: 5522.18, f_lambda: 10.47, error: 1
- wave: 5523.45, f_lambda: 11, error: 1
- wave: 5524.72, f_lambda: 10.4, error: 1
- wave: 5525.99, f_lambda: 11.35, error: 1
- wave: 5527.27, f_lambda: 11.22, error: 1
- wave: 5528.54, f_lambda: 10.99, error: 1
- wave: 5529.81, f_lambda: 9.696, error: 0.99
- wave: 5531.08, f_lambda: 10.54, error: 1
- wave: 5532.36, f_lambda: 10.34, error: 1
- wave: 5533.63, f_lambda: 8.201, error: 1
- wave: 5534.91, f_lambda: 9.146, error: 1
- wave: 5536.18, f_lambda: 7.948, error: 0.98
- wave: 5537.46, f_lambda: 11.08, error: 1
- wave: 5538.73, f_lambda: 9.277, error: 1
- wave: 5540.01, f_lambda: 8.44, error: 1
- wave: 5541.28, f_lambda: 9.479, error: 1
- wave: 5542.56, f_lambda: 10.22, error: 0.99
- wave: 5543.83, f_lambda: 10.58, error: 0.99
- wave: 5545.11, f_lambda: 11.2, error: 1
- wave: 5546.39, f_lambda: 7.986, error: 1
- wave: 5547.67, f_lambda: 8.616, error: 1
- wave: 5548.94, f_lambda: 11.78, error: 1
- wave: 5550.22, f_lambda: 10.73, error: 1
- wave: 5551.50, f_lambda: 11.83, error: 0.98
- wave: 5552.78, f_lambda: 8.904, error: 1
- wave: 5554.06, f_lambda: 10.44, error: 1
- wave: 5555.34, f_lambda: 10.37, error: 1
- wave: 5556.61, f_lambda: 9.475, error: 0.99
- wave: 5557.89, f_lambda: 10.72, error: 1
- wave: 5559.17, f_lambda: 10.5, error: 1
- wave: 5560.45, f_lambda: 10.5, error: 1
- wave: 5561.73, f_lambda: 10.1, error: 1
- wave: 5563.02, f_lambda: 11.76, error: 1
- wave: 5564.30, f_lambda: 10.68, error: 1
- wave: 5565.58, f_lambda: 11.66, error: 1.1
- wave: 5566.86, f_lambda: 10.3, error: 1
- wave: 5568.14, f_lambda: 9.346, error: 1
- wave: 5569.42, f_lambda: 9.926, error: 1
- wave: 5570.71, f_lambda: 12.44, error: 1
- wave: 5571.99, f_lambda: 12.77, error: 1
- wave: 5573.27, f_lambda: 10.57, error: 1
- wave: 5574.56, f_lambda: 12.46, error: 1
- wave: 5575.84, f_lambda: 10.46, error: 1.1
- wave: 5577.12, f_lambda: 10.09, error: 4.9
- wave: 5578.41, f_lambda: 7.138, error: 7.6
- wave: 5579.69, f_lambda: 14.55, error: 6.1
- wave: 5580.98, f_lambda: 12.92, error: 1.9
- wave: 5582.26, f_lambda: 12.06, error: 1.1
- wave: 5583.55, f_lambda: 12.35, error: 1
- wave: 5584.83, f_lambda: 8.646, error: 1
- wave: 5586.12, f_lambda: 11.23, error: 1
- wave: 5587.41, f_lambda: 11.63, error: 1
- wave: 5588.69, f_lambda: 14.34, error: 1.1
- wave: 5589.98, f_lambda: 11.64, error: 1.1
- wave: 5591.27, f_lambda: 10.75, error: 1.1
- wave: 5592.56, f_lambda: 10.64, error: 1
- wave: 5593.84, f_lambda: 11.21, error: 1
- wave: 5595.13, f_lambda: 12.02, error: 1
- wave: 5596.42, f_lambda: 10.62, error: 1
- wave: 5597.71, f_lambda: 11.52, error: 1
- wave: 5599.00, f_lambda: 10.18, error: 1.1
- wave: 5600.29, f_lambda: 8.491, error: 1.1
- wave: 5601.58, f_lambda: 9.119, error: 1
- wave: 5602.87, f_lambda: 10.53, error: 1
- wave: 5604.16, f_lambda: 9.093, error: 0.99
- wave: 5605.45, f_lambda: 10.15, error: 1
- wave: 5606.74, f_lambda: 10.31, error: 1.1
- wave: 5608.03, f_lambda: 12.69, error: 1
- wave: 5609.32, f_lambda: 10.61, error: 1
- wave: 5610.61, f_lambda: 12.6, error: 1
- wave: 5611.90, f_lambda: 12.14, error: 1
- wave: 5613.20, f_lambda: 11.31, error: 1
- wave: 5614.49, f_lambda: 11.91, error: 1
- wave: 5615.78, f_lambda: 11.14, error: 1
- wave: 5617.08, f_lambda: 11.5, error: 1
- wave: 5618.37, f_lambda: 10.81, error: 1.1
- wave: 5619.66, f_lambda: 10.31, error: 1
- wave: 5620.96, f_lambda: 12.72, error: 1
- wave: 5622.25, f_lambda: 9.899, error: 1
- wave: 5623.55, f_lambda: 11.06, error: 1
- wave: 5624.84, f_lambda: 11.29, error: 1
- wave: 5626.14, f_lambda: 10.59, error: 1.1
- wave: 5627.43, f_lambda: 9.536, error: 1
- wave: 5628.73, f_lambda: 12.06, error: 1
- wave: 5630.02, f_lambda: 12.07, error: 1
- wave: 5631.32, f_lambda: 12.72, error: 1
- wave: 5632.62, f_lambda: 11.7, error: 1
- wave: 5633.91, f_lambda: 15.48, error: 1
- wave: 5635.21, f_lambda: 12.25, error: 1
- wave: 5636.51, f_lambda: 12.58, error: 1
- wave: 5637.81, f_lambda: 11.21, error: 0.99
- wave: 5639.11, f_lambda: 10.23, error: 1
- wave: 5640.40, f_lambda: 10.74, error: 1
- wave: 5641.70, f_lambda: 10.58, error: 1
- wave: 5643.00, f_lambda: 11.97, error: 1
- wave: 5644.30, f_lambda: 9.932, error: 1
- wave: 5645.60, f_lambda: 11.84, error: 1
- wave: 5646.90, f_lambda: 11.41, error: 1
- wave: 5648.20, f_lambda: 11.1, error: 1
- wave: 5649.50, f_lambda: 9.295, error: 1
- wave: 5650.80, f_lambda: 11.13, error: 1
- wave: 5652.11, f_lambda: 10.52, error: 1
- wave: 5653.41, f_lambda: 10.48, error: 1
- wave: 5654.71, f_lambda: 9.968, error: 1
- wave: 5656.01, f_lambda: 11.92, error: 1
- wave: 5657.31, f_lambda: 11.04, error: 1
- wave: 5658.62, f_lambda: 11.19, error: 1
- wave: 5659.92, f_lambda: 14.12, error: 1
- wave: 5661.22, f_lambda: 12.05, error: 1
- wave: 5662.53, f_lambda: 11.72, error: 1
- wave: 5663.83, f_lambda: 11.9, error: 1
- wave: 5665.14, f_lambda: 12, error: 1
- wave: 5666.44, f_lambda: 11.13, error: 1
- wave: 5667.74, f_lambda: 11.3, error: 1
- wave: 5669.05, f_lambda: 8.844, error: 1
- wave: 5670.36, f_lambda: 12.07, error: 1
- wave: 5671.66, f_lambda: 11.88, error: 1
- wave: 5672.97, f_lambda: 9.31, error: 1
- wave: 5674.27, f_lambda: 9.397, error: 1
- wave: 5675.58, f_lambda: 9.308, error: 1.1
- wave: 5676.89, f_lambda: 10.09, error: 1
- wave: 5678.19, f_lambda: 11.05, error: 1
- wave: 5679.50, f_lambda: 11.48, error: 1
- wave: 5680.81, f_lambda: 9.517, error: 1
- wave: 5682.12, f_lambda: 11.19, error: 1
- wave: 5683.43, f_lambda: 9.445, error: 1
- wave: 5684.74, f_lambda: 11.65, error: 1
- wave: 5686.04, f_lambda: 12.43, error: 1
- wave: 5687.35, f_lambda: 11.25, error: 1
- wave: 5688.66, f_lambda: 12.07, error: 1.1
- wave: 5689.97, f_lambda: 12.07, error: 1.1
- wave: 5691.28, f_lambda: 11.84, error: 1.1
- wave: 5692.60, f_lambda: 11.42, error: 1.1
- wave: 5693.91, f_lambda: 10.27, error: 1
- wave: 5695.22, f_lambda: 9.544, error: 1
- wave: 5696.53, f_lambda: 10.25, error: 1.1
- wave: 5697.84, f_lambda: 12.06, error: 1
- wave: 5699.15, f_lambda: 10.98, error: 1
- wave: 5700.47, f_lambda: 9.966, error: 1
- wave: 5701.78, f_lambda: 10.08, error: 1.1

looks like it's 5546.39 A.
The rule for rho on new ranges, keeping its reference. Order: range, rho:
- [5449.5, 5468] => 5452.68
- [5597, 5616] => 5600.29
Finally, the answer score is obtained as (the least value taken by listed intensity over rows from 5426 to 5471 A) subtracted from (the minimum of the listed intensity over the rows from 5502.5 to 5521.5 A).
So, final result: 0.1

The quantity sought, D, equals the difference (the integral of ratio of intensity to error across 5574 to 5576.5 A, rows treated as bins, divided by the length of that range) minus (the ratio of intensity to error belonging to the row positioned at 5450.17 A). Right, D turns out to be 0.6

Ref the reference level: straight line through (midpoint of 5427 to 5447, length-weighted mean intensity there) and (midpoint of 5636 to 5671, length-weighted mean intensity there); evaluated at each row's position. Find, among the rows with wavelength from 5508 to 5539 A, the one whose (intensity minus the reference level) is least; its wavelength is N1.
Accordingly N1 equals 5536.18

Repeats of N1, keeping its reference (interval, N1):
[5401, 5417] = 5407.67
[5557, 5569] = 5568.14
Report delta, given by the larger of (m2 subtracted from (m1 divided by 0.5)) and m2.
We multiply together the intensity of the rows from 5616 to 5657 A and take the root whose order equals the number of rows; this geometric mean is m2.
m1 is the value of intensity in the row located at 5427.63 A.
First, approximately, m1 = 9.905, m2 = 11.2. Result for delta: 11.2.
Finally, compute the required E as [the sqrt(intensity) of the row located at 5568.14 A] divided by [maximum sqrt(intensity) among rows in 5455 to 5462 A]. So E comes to 0.84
